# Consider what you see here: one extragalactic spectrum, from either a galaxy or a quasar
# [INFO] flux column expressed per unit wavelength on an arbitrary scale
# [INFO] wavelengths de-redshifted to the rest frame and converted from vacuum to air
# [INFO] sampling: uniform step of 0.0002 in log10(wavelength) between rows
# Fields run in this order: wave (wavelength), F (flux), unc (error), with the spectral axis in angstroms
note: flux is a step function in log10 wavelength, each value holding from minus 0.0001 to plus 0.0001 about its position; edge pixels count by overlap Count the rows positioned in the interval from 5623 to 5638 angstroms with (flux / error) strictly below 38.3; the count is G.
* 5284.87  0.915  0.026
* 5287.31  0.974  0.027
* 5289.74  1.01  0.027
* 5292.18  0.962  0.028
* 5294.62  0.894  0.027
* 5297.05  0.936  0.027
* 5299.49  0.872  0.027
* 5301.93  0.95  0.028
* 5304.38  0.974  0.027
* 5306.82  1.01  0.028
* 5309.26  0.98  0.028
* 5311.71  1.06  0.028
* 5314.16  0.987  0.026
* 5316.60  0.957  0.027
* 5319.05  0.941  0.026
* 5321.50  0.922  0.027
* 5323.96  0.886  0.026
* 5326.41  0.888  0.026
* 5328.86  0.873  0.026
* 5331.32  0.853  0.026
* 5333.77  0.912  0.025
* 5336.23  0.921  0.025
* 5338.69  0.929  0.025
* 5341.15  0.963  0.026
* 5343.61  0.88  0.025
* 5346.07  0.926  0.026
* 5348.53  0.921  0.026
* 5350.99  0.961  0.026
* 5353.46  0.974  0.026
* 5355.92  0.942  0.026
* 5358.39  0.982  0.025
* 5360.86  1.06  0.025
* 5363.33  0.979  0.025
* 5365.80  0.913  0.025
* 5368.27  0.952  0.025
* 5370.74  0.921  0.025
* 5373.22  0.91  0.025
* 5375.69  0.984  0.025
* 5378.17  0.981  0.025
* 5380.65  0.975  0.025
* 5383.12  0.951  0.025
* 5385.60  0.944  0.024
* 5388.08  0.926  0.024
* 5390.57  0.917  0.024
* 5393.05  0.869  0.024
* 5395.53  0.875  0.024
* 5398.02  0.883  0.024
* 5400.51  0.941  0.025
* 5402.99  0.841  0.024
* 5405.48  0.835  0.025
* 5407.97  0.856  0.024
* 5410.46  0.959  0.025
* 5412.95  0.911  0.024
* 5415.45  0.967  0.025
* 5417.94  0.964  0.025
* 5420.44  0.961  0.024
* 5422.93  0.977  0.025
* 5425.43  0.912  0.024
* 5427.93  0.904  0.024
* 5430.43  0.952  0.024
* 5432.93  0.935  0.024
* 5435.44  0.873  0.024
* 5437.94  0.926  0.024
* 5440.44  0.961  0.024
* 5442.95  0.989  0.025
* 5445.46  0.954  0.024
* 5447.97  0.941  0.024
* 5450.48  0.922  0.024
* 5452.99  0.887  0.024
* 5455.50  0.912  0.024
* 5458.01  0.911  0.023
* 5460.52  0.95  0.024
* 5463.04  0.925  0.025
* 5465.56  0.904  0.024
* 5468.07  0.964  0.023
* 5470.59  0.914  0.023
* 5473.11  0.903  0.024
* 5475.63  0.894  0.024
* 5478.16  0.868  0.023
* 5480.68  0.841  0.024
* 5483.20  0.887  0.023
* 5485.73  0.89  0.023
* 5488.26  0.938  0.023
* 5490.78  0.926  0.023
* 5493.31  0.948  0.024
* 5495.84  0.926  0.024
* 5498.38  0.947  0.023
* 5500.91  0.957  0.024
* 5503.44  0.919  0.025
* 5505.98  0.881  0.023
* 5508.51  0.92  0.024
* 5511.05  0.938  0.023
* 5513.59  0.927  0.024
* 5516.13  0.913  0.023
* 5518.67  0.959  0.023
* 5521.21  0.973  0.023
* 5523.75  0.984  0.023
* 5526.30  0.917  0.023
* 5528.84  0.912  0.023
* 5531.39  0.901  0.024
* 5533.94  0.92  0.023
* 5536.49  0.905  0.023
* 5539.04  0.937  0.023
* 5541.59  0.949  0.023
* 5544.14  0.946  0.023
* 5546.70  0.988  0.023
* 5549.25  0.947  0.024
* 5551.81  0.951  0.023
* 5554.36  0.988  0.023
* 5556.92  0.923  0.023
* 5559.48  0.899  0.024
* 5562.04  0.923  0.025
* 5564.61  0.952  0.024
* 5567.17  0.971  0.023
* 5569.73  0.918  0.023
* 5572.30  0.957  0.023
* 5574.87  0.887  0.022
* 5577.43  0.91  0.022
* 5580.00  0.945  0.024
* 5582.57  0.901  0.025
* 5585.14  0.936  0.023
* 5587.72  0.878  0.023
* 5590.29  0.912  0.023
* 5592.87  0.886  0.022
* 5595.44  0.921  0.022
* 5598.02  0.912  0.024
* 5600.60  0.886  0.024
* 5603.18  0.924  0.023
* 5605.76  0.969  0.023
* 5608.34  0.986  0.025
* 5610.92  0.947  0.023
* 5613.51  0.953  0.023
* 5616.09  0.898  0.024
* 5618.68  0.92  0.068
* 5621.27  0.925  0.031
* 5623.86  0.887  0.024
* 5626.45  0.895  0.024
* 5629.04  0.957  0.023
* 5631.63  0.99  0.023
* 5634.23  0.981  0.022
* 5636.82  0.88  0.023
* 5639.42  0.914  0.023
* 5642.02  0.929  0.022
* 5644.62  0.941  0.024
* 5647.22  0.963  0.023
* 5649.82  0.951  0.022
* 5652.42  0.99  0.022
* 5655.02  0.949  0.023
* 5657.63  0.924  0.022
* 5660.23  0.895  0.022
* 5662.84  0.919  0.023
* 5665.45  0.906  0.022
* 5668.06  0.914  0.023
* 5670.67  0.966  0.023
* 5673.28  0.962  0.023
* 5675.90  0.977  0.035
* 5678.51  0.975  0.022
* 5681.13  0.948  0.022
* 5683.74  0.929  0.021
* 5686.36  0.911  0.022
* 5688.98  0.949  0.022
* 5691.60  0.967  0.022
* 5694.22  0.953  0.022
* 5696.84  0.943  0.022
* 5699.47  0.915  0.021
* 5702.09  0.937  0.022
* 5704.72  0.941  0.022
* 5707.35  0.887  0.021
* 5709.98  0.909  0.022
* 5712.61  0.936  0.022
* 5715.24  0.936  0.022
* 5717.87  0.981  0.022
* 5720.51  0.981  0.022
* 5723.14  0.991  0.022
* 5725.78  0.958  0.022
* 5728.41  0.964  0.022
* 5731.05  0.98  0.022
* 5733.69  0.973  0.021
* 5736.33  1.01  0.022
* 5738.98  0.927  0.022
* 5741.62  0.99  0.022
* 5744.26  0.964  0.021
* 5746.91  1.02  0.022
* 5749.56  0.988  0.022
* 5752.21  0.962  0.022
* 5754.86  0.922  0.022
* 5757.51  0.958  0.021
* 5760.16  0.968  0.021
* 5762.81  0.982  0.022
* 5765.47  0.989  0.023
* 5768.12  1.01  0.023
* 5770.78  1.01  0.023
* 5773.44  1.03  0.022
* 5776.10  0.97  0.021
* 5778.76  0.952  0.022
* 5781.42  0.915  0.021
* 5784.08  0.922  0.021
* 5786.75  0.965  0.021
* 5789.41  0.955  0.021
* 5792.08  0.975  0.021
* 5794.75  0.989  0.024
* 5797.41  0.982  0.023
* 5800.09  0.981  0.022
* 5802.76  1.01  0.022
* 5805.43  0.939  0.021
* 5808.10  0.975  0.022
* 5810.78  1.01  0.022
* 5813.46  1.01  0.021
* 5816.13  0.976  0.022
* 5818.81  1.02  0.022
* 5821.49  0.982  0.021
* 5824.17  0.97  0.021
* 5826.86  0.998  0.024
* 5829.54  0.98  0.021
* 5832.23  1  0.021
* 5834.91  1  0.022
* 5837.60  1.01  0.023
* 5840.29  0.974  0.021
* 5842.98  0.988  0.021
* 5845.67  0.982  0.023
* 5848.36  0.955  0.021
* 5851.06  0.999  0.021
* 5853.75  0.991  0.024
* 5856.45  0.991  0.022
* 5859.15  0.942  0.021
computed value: 3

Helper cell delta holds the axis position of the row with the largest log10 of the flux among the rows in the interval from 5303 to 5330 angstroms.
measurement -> 5311.71 angstroms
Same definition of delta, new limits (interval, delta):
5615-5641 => 5631.63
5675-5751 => 5746.91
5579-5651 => 5631.63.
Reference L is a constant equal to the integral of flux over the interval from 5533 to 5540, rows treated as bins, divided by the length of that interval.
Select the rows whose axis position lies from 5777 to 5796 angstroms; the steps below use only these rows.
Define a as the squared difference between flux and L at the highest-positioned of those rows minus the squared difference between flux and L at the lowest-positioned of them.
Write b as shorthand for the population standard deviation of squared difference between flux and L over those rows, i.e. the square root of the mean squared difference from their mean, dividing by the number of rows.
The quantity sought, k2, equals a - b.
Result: 0.002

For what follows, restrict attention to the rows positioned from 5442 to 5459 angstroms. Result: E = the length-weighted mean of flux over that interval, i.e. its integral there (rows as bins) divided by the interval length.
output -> 0.930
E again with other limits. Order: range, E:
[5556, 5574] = 0.933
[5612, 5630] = 0.919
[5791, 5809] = 0.979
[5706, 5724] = 0.945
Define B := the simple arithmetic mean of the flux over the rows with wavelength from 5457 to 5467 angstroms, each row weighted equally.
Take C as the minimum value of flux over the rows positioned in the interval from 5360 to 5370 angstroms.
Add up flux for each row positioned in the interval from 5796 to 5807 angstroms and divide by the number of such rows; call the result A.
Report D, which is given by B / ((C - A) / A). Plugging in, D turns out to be -14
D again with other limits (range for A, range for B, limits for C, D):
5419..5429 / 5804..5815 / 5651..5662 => -21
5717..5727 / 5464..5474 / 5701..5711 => -10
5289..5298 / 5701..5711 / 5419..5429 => -19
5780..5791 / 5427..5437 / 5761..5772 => 20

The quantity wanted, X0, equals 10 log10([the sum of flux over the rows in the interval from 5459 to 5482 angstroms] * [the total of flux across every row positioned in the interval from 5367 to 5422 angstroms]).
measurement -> 22.2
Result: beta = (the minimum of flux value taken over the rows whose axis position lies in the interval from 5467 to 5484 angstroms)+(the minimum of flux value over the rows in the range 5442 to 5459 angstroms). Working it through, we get 1.73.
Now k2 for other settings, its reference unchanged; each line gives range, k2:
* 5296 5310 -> 0.001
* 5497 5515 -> -0.001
